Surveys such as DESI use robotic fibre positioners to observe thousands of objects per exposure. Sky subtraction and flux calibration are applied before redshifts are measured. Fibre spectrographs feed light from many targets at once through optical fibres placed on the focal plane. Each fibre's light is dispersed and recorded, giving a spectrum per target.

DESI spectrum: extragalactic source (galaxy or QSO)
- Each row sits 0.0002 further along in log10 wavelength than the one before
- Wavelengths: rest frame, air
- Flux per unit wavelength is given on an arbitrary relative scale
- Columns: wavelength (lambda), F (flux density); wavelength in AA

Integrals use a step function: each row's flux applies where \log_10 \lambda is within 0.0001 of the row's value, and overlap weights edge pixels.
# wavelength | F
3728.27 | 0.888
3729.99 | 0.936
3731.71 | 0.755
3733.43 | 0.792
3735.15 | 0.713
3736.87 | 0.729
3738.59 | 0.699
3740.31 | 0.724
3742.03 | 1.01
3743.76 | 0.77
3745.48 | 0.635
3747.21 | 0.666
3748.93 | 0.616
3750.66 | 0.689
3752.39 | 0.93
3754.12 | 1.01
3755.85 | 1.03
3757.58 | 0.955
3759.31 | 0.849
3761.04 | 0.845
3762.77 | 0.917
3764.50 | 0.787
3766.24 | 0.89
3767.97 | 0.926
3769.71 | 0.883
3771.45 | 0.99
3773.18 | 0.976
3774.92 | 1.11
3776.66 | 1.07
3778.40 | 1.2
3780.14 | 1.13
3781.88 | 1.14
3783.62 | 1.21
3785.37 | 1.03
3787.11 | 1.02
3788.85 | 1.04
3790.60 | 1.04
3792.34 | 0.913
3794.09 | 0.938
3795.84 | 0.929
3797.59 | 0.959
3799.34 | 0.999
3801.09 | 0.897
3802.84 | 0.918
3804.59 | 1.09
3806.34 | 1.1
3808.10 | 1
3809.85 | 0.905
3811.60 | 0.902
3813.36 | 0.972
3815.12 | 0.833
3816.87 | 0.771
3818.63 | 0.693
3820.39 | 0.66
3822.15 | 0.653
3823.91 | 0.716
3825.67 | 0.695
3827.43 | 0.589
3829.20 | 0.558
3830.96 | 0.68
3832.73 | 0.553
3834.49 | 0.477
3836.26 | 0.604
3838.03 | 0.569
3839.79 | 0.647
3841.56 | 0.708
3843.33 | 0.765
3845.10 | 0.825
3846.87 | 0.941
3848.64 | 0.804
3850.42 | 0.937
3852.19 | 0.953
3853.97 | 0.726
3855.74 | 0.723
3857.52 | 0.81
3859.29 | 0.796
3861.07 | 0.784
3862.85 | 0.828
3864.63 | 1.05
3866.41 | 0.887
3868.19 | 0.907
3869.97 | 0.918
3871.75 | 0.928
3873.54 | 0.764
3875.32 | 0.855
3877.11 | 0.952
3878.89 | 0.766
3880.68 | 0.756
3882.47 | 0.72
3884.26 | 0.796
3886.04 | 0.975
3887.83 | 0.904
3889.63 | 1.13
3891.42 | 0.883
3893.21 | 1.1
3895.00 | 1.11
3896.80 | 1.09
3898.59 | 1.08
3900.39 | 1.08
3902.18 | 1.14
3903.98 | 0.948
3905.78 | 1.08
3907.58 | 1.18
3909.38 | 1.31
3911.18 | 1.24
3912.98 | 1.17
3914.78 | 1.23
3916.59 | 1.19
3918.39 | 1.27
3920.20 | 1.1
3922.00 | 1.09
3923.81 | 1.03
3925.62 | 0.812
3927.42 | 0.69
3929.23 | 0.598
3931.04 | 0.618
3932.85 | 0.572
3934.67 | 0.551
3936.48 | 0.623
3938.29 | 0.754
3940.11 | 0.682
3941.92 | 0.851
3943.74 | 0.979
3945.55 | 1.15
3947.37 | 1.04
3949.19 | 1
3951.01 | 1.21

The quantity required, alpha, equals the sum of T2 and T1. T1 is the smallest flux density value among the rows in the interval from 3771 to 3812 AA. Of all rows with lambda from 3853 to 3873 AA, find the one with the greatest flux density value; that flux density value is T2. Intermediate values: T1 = 0.897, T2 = 1.05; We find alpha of 1.95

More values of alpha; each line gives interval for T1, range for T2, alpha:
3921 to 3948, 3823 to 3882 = 1.60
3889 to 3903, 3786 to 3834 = 1.98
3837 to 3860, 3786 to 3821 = 1.67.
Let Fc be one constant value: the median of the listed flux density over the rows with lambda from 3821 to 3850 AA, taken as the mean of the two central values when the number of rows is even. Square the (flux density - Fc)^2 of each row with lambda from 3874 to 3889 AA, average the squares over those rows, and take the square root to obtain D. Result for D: 0.05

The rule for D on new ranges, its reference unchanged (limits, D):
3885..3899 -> 0.16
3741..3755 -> 0.06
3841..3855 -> 0.05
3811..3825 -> 0.04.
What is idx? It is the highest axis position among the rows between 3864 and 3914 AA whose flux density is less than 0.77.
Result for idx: 3882.47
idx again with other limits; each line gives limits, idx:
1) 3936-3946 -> 3940.11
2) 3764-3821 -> 3820.39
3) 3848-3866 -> 3855.74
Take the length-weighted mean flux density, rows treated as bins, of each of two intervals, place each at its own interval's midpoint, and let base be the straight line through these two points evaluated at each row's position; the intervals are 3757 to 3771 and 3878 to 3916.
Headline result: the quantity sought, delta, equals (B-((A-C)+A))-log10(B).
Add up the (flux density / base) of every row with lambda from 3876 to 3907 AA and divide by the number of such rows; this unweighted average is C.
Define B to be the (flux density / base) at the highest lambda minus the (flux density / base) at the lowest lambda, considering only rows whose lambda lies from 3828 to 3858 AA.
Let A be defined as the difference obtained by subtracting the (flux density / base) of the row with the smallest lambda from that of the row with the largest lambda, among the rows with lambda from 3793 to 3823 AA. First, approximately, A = -0.33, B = 0.236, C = 0.94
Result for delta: 2.5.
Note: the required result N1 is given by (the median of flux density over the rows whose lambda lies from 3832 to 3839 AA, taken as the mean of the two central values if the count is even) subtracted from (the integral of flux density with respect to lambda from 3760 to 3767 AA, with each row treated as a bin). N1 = 5.45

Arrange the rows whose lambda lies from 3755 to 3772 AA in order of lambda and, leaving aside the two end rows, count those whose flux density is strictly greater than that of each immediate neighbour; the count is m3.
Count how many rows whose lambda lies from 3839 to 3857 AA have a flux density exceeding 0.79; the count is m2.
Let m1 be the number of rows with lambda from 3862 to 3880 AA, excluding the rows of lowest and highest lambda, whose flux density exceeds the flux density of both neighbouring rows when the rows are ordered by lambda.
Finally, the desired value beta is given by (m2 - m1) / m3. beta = 1.0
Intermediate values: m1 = 3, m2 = 5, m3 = 2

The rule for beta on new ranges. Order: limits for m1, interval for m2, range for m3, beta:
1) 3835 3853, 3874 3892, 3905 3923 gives 2.0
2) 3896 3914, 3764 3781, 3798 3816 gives 3.5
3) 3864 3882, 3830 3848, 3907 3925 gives 0.0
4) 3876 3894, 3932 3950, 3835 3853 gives 3.0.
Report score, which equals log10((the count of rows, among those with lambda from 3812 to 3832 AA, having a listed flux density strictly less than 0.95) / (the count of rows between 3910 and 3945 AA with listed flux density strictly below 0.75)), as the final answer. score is 0.15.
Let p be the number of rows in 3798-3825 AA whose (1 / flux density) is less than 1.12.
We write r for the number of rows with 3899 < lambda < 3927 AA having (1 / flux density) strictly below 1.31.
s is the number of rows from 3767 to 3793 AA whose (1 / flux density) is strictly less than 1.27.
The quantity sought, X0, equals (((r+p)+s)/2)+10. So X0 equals 29.5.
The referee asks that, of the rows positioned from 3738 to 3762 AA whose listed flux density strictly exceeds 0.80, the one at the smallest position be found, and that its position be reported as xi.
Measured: 3742.03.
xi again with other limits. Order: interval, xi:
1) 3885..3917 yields 3886.04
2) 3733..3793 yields 3742.03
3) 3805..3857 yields 3806.34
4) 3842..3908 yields 3845.10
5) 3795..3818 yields 3795.84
